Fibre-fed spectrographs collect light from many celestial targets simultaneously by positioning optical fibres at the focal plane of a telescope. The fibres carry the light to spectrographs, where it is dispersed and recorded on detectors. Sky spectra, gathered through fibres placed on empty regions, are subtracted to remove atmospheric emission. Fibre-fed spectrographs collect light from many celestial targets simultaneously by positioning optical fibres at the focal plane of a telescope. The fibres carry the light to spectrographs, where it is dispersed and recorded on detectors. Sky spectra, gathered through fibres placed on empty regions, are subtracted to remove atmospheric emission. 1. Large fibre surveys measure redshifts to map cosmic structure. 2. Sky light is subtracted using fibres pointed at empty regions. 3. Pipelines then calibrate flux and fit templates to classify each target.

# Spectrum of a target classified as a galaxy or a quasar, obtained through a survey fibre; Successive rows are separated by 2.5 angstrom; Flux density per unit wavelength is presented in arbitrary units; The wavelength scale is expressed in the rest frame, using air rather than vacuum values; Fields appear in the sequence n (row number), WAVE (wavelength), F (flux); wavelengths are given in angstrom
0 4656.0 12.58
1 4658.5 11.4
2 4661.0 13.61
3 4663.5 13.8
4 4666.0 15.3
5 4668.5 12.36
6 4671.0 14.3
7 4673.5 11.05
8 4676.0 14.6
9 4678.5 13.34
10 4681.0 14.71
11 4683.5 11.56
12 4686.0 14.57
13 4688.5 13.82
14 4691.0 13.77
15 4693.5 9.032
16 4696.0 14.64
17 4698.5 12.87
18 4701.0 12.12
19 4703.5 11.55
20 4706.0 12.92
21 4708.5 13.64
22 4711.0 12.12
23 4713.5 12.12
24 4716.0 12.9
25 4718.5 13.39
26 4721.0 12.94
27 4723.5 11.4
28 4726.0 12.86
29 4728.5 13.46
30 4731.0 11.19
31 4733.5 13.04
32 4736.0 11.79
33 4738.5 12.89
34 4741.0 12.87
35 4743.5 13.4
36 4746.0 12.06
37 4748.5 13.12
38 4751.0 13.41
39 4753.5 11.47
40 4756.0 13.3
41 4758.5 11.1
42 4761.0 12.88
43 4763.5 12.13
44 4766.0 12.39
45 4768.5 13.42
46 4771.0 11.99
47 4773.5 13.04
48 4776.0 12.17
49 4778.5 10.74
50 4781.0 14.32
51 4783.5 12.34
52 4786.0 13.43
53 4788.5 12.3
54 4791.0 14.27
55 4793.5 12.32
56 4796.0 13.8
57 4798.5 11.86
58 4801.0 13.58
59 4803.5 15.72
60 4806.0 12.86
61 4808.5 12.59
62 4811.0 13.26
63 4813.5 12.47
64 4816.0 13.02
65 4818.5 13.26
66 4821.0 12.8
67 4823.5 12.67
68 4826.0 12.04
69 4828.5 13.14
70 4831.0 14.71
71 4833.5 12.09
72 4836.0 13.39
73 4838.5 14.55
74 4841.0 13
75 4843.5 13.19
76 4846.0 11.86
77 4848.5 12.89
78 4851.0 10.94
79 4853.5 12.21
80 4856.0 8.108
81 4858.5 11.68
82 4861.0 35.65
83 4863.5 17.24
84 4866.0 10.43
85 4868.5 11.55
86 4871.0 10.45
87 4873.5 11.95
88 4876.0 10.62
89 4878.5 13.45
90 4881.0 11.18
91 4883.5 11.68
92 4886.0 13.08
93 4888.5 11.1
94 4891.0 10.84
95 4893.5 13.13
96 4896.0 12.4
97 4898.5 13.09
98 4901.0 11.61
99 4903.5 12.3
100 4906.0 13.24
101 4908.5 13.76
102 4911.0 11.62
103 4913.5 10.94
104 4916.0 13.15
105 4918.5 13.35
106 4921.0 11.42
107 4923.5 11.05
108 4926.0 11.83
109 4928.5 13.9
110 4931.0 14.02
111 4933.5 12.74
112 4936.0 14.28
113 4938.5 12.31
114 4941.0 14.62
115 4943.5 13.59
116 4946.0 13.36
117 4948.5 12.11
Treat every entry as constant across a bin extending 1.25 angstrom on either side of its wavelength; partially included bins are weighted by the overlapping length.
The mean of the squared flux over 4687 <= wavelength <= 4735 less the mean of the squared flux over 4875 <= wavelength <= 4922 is 11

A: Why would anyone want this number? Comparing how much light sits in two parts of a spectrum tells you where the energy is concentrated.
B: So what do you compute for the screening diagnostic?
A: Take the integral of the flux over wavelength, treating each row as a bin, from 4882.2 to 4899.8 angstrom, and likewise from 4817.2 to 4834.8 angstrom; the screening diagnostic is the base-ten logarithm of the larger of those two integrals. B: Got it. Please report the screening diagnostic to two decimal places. 2.36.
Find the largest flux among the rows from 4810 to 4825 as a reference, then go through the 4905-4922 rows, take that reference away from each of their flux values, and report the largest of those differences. 0.5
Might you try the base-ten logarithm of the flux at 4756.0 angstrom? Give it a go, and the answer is 1.12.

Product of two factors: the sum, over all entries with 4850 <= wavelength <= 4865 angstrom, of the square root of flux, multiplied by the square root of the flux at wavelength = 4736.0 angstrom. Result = 80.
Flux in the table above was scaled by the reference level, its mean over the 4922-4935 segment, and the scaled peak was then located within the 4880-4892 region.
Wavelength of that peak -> 4886.0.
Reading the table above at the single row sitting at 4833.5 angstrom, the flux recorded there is 12.09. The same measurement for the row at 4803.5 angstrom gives 15.72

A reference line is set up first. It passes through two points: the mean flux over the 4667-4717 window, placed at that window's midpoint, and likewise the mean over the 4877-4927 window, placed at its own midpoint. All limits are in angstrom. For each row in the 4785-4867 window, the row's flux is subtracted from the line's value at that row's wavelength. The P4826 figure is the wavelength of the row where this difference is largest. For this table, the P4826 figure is 4856.0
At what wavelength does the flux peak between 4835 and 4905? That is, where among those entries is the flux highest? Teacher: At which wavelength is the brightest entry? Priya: 4861.0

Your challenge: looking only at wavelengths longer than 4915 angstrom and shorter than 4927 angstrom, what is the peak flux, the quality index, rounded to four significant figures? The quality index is 13.35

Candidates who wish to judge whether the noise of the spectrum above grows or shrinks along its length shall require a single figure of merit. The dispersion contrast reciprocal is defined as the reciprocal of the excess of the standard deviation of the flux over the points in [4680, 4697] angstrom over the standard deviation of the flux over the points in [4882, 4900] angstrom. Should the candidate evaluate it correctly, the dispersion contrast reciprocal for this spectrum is 0.9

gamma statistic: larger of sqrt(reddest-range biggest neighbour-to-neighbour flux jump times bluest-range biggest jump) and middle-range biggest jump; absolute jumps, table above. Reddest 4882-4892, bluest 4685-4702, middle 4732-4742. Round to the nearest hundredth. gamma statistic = 3.33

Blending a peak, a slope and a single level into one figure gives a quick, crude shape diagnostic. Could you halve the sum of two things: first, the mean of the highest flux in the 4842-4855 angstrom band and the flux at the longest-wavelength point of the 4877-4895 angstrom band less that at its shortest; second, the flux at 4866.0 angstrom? 8.4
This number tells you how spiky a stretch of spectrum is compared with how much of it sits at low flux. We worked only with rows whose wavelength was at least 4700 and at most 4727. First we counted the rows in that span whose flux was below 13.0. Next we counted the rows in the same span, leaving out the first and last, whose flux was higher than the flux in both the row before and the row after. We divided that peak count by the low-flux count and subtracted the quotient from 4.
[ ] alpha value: 3.8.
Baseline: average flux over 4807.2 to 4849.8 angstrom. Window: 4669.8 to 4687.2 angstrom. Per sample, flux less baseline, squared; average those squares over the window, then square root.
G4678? 1.50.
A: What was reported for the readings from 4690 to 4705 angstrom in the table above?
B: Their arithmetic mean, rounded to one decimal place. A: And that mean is 12.3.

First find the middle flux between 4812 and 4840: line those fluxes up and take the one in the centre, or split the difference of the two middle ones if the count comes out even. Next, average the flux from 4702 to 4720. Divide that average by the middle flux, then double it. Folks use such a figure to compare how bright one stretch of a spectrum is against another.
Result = 1.945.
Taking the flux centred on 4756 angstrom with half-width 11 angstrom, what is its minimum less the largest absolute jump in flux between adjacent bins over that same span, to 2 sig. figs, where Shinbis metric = 8.9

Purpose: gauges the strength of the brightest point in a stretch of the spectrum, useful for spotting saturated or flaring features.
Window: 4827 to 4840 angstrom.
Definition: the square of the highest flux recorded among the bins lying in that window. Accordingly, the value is 216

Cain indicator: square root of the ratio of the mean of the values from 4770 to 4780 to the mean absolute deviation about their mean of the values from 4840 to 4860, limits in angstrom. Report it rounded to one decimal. 3.3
